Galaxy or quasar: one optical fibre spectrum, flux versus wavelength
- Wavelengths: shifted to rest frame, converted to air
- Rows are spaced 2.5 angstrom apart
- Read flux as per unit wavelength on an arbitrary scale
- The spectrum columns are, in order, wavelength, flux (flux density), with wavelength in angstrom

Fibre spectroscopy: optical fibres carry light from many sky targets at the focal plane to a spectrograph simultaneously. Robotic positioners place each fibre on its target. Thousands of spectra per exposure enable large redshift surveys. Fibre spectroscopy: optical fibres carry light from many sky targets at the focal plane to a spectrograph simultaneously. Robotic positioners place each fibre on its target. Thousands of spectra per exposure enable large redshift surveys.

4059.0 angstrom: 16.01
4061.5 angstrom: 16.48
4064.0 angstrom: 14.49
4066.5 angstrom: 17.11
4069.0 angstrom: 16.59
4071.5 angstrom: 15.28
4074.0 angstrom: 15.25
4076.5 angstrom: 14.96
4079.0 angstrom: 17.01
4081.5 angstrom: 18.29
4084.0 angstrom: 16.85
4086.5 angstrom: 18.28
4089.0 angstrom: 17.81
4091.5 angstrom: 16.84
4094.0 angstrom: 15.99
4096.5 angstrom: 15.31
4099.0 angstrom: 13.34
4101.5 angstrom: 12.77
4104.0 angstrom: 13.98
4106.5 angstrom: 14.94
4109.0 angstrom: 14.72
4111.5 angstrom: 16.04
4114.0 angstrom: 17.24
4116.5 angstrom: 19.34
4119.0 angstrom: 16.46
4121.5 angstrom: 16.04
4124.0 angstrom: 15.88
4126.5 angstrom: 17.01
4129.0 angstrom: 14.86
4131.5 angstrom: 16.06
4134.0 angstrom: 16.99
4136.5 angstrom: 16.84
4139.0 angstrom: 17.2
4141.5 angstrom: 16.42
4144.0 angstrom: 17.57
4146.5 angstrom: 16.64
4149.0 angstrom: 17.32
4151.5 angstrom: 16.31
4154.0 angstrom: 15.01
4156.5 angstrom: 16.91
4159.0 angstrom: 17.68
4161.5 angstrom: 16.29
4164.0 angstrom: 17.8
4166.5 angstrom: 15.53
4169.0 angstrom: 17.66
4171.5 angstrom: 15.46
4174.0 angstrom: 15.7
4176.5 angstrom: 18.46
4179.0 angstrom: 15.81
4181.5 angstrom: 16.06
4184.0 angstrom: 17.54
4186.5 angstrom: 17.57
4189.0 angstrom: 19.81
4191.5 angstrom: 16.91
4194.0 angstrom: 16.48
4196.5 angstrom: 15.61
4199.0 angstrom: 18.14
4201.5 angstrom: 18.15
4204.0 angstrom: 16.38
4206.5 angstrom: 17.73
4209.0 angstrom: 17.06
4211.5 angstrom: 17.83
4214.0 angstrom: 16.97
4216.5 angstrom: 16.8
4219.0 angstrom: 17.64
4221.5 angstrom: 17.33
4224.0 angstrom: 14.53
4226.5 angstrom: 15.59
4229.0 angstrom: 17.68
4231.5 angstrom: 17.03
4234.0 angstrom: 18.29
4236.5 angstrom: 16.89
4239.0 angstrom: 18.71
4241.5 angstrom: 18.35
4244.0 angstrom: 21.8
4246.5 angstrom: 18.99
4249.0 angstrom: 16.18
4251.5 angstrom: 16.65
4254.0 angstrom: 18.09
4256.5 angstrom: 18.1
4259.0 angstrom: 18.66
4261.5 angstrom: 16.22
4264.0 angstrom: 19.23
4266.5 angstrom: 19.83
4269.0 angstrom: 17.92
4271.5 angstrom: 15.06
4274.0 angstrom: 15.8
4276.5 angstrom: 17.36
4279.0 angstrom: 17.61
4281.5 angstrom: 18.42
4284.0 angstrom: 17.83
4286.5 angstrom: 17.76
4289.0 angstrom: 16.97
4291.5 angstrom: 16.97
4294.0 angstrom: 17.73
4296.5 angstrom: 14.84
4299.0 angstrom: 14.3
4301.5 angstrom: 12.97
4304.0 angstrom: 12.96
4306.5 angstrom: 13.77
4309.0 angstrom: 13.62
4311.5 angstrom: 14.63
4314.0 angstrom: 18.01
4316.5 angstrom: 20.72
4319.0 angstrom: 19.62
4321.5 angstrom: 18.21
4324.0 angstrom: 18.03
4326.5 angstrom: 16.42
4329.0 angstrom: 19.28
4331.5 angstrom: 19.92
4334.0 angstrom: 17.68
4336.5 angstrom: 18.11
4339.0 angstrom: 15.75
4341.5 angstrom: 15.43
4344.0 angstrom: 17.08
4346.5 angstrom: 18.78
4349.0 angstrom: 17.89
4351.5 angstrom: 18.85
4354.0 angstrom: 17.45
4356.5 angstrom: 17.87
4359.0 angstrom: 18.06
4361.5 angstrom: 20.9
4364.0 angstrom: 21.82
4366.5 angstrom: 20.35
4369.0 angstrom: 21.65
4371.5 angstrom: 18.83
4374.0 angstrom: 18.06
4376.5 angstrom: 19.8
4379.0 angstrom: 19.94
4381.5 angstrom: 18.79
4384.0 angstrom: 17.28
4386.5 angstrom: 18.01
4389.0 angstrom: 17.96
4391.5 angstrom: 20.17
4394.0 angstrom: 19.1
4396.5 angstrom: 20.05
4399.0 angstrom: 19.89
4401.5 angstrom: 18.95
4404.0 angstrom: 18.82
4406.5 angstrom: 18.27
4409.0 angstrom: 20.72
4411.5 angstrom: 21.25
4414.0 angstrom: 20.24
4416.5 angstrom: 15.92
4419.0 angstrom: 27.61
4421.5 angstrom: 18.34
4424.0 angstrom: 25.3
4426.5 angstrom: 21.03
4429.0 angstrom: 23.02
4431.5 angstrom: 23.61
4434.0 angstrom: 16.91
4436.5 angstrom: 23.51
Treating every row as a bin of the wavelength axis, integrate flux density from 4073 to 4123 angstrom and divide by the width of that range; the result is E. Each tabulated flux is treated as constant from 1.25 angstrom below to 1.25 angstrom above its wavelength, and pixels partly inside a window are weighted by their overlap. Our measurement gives 16.1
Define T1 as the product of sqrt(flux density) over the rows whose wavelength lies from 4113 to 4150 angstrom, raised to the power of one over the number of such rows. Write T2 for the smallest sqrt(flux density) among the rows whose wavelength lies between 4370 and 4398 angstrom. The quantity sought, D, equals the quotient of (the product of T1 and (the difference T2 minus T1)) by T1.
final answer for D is 0.06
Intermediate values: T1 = 4.09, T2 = 4.16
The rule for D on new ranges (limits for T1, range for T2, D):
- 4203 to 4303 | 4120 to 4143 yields -0.29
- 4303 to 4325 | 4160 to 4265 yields -0.24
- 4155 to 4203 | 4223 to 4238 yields -0.31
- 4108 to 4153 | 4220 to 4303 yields -0.47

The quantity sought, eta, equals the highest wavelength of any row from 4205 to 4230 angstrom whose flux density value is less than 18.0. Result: 4229.0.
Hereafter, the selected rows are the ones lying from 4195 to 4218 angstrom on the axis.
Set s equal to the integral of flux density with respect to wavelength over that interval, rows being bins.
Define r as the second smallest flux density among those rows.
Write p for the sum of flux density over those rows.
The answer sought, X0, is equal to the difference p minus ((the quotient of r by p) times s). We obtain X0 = 113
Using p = 155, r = 16.38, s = 395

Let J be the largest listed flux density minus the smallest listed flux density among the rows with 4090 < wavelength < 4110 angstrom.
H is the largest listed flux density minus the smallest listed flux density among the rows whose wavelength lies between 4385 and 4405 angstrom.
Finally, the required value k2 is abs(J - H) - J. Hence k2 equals -2.2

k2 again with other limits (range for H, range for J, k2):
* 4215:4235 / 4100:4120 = -3.8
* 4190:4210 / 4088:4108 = -2.5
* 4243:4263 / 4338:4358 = -1.2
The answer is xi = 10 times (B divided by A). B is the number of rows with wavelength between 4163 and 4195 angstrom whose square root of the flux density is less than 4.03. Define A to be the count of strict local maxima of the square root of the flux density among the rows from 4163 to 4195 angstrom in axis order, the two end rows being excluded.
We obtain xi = 17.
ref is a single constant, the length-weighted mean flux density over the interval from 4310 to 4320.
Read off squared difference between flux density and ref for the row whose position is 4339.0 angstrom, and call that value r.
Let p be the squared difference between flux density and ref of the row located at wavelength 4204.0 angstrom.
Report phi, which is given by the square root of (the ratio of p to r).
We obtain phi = 0.7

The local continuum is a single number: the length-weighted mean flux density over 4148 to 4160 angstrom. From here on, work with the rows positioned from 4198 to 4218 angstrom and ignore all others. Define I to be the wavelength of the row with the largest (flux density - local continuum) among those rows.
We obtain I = 4201.5 angstrom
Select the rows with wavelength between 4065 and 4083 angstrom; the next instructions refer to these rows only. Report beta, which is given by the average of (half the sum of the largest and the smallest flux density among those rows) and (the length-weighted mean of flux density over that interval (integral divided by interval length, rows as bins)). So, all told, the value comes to 16.5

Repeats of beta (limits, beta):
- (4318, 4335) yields 18.3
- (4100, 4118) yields 15.8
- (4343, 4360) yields 18.0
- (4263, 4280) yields 17.5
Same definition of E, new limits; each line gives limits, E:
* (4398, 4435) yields 20.7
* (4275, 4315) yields 16.0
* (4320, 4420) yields 19.0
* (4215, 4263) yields 17.6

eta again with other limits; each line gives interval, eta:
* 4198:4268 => 4261.5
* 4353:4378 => 4356.5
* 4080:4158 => 4156.5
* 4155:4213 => 4211.5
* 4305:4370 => 4356.5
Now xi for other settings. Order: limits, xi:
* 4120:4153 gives 8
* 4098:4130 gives 30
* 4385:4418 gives 3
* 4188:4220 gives 3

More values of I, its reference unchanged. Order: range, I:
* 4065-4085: 4081.5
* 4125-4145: 4144.0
